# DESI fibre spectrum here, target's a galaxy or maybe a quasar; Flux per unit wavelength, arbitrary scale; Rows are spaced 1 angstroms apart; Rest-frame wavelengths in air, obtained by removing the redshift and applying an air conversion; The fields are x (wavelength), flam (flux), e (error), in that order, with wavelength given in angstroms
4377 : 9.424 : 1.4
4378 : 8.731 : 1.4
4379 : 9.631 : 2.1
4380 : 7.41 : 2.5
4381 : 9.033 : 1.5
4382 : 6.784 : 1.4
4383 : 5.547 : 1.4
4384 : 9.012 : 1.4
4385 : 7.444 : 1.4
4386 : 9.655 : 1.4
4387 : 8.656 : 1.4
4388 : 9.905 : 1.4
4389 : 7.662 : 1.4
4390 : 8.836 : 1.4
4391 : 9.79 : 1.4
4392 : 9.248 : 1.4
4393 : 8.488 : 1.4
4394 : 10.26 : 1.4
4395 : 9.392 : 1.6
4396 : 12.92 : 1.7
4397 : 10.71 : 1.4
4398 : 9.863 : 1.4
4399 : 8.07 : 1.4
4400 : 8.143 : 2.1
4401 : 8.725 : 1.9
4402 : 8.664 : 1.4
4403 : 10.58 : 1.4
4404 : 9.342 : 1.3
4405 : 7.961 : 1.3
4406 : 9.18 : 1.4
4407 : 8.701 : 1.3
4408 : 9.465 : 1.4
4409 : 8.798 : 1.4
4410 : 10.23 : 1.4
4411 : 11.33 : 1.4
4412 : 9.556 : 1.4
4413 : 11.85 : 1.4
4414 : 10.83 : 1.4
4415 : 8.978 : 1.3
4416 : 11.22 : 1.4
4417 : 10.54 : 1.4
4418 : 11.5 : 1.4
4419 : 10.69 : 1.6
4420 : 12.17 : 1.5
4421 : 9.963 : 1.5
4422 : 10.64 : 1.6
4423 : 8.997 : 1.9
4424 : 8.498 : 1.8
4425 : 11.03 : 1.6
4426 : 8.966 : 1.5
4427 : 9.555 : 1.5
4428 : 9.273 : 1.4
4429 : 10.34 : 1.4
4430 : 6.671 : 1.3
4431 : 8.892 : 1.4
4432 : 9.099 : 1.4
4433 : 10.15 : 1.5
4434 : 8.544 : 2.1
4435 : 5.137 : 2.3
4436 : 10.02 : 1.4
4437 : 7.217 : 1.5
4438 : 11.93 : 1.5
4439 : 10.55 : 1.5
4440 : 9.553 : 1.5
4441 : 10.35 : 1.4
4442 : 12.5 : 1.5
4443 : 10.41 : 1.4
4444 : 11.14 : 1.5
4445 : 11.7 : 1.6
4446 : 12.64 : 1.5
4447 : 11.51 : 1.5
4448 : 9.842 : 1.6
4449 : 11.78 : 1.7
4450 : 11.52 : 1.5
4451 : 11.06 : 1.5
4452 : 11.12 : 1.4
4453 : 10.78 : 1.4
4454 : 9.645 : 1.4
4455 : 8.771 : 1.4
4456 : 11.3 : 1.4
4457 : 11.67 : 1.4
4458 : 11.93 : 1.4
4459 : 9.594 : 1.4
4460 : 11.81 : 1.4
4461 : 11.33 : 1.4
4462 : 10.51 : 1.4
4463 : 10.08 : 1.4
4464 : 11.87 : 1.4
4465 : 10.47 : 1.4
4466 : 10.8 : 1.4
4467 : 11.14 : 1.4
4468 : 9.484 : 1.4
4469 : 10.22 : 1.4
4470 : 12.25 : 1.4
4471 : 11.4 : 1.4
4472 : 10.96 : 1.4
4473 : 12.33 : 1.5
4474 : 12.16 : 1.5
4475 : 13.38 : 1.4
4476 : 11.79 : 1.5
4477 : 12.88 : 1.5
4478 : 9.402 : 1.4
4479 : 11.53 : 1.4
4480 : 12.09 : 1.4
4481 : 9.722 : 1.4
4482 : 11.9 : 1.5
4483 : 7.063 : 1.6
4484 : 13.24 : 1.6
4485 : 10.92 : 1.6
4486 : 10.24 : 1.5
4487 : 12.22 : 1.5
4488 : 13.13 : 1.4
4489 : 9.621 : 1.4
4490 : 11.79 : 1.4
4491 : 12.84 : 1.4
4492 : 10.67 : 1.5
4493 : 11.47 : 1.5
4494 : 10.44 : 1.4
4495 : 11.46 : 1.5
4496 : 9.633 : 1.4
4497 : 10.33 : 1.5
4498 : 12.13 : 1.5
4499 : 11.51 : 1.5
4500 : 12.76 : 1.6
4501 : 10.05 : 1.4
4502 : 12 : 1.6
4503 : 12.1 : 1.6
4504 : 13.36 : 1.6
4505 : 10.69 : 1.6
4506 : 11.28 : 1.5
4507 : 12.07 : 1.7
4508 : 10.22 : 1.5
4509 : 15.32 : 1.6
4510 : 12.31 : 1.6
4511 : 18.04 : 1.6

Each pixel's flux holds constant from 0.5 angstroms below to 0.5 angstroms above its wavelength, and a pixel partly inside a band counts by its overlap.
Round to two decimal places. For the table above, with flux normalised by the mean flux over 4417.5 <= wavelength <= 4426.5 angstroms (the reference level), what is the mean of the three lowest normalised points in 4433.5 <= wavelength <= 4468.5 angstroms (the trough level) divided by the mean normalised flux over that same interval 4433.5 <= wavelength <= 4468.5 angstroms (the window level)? 0.66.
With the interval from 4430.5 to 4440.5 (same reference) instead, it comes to 0.76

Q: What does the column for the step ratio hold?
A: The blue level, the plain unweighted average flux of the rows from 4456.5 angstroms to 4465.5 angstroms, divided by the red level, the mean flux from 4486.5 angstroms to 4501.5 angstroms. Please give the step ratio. 0.973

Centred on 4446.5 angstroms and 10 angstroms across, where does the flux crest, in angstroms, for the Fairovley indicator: 4446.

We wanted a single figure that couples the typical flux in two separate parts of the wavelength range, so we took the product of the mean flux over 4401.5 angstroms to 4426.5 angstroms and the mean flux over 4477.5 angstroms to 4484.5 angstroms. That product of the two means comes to 107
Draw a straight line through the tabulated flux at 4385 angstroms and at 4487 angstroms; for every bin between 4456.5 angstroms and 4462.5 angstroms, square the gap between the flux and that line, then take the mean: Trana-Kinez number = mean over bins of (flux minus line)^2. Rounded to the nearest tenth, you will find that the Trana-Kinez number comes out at 0.8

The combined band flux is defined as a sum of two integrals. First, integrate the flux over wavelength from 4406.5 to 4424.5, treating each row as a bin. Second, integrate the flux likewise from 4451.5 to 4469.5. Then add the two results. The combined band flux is 376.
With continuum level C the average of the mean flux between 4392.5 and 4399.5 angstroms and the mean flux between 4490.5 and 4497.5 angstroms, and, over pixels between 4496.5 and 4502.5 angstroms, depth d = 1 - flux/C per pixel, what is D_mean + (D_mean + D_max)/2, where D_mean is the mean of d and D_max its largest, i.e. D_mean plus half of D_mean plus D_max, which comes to -0.12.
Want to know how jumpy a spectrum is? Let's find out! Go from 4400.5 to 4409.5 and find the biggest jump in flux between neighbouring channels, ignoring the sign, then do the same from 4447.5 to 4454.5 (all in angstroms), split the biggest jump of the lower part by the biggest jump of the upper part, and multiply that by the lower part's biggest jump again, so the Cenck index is 1.9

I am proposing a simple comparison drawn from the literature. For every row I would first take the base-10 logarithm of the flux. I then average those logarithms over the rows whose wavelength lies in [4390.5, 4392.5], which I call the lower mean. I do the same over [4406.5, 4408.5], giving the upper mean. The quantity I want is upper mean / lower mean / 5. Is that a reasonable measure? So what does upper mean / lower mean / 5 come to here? 0.196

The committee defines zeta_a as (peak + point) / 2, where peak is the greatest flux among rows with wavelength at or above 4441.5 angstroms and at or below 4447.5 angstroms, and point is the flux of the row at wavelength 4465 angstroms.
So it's 11.6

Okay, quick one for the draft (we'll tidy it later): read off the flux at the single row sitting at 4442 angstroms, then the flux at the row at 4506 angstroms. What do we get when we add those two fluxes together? 23.8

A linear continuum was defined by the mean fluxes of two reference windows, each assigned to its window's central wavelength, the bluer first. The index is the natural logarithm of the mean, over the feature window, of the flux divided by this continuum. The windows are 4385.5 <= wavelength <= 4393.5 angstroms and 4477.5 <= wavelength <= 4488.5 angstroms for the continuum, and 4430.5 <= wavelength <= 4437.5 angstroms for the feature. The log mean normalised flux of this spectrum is -0.17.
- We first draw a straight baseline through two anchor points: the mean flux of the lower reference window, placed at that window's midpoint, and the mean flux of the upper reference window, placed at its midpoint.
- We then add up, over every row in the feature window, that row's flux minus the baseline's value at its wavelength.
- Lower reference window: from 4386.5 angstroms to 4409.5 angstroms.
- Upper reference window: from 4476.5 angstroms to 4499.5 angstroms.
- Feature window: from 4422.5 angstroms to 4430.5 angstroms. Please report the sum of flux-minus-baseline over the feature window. -5.6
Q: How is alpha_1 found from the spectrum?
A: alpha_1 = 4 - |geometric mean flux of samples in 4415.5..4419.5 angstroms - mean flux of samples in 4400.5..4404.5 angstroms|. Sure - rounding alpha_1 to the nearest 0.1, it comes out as 2.3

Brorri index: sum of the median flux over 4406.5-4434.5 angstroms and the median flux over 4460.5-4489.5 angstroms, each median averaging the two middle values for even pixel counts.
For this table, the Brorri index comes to 21.1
